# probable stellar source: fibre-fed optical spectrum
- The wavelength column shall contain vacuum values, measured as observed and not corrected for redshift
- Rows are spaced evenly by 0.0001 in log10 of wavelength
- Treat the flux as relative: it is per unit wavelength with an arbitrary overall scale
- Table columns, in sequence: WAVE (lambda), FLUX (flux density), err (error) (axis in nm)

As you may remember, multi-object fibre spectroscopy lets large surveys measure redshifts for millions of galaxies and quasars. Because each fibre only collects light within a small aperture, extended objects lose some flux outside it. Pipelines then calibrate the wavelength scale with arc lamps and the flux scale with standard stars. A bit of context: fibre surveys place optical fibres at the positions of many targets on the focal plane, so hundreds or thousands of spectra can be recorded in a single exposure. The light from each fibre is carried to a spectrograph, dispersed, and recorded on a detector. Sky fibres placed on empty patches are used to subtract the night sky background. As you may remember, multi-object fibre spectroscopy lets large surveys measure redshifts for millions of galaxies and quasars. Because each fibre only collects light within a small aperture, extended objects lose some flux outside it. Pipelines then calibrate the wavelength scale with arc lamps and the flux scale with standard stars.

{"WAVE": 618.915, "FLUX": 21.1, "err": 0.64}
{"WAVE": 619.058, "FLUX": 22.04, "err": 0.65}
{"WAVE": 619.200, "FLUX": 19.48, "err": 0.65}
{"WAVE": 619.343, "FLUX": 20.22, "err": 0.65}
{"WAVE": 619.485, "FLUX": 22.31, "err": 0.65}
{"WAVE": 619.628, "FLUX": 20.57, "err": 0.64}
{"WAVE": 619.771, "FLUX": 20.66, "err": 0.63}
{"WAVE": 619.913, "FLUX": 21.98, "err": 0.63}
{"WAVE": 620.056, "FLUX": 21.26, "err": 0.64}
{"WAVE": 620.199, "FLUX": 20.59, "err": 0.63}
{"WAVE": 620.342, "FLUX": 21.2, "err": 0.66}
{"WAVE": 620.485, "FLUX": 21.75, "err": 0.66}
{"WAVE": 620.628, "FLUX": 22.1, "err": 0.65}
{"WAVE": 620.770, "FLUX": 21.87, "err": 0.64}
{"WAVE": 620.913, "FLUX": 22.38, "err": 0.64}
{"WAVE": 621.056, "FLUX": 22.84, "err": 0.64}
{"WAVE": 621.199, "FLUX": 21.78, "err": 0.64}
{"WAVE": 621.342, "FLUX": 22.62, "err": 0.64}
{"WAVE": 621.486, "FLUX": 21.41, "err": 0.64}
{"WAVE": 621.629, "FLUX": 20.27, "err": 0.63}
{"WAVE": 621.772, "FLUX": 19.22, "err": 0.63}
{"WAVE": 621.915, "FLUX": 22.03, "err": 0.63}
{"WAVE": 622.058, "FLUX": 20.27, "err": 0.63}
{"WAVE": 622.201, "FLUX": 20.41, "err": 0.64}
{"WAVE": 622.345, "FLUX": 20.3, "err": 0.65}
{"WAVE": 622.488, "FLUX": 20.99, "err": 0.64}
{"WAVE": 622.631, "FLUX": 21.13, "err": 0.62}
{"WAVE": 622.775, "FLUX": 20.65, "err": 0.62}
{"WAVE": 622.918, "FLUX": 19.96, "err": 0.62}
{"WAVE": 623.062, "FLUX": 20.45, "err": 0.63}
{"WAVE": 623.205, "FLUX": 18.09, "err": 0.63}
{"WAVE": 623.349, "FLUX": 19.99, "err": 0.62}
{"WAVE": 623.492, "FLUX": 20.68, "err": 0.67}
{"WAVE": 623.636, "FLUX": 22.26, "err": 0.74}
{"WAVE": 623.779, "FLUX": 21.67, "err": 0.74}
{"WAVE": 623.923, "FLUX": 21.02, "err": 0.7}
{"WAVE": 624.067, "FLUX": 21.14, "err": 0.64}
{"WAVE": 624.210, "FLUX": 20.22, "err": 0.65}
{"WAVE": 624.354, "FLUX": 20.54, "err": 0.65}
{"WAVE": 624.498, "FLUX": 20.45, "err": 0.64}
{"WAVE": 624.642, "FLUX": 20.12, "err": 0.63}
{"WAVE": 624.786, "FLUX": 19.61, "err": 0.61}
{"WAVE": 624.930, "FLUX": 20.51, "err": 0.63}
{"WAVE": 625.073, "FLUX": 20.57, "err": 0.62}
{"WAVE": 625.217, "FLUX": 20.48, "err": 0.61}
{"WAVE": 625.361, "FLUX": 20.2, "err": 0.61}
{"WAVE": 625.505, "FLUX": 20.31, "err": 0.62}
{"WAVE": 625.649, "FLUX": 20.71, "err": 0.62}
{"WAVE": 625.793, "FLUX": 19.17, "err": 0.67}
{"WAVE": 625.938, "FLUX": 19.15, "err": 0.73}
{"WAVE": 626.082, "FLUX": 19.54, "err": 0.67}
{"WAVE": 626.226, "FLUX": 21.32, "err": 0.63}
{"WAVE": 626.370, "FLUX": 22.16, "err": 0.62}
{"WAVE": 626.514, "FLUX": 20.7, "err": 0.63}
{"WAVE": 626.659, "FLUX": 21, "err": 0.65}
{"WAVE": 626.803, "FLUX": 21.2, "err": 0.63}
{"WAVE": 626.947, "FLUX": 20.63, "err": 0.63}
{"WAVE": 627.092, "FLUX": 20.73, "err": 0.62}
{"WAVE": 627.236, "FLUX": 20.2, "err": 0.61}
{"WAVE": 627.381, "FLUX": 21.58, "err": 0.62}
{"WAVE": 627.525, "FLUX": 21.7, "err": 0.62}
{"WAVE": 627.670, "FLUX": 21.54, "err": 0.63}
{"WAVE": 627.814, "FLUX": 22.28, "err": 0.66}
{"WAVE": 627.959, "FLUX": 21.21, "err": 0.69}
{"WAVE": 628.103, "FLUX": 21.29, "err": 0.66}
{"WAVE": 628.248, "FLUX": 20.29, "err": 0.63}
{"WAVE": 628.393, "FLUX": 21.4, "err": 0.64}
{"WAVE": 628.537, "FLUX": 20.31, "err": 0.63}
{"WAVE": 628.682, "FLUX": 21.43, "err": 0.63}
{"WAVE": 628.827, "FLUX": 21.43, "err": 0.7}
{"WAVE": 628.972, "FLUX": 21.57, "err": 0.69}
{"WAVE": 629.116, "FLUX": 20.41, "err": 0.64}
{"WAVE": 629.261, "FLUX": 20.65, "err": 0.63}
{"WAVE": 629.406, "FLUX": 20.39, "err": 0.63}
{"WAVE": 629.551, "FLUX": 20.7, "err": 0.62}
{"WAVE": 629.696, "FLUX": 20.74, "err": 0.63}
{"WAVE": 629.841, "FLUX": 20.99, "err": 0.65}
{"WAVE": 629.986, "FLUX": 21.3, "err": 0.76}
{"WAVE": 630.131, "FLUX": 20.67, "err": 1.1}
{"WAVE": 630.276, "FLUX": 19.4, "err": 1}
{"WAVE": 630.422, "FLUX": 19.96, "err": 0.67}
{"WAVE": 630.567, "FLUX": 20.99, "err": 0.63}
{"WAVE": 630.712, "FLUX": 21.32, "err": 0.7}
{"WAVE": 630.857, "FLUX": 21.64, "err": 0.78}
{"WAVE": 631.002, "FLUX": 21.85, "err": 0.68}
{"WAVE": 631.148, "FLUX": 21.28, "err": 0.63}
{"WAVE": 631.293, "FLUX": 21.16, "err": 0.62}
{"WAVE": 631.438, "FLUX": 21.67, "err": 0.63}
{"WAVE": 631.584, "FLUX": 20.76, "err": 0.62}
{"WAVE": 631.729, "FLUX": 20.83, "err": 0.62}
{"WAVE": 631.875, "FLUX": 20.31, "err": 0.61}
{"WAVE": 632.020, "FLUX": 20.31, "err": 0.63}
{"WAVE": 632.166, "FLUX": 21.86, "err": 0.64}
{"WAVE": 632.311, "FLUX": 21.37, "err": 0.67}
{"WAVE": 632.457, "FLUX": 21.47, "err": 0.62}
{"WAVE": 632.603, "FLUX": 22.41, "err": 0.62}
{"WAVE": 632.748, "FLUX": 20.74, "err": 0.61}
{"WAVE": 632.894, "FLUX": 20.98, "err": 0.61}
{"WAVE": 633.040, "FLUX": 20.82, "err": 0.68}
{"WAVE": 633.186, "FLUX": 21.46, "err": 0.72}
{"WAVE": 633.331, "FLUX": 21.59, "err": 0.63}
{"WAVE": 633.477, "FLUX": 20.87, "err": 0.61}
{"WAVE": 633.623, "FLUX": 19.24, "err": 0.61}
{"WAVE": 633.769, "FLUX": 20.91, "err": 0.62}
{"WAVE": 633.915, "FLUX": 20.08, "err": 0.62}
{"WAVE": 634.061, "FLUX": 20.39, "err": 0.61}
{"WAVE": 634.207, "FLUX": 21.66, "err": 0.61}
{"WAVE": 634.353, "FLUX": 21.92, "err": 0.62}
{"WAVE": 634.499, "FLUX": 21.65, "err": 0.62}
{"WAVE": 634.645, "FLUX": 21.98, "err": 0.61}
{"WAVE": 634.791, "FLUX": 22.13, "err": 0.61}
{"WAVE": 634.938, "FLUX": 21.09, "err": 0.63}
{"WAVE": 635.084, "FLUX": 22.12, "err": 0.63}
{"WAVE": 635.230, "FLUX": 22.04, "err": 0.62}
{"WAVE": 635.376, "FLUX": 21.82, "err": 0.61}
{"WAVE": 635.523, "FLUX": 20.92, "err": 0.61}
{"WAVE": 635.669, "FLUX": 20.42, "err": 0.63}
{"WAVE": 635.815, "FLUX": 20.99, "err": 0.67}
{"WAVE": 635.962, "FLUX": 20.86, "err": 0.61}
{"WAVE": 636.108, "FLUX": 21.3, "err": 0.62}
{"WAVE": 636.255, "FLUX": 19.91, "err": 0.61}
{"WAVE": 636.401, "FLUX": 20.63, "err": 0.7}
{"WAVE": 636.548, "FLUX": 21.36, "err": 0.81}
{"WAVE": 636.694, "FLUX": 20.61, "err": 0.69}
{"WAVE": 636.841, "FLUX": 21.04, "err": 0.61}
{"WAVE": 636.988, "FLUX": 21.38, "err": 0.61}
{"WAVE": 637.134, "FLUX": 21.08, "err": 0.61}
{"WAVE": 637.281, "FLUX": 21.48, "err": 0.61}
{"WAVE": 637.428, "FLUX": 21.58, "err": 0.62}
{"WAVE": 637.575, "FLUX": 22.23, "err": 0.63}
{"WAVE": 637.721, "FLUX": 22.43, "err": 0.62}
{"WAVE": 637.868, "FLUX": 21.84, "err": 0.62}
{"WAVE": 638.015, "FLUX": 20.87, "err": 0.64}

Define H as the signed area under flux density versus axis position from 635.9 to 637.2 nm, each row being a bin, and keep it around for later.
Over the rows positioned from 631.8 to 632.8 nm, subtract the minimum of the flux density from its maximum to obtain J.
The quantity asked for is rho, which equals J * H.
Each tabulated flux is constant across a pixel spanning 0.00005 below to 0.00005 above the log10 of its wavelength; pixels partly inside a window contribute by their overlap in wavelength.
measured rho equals 57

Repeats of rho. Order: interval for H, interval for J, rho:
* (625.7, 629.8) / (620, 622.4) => 310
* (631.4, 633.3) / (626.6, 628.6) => 84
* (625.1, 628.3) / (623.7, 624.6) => 96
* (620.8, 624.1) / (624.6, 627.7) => 208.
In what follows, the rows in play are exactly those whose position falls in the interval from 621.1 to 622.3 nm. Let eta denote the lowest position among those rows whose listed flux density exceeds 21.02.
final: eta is 621.199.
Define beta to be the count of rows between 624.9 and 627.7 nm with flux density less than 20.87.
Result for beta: 13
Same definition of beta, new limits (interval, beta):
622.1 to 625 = 14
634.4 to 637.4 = 5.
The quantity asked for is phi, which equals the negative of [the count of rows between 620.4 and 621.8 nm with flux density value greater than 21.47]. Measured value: -7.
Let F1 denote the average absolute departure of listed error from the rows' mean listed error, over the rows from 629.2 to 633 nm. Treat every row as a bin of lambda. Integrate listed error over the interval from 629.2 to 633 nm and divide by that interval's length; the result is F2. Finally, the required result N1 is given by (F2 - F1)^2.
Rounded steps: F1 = 0.074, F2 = 0.677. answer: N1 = 0.365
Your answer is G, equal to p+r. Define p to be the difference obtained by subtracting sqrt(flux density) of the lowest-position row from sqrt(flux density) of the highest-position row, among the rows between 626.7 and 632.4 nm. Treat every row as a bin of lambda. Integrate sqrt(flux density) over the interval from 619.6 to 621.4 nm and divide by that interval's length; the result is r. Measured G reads 4.68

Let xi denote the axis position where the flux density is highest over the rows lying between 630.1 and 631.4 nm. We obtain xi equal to 631.002 nm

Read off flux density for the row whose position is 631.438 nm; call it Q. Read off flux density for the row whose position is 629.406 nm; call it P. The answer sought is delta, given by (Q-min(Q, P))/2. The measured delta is 0.64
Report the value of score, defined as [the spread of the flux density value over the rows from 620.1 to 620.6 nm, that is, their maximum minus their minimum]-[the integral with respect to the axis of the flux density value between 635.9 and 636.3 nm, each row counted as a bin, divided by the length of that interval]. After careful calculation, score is -19.6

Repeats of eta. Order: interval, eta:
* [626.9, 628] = 627.381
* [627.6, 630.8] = 627.670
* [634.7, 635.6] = 634.791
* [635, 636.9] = 635.084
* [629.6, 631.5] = 629.986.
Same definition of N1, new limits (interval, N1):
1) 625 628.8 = 0.382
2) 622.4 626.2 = 0.380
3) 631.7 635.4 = 0.372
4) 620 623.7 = 0.394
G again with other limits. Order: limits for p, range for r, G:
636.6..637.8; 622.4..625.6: 4.72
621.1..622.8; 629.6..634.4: 4.46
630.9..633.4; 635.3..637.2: 4.55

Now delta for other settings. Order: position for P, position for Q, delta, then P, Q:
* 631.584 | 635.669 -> 0.00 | 20.76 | 20.42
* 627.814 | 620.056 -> 0.00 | 22.28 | 21.26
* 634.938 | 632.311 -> 0.14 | 21.09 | 21.37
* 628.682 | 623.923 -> 0.00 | 21.43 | 21.02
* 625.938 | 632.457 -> 1.16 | 19.15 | 21.47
